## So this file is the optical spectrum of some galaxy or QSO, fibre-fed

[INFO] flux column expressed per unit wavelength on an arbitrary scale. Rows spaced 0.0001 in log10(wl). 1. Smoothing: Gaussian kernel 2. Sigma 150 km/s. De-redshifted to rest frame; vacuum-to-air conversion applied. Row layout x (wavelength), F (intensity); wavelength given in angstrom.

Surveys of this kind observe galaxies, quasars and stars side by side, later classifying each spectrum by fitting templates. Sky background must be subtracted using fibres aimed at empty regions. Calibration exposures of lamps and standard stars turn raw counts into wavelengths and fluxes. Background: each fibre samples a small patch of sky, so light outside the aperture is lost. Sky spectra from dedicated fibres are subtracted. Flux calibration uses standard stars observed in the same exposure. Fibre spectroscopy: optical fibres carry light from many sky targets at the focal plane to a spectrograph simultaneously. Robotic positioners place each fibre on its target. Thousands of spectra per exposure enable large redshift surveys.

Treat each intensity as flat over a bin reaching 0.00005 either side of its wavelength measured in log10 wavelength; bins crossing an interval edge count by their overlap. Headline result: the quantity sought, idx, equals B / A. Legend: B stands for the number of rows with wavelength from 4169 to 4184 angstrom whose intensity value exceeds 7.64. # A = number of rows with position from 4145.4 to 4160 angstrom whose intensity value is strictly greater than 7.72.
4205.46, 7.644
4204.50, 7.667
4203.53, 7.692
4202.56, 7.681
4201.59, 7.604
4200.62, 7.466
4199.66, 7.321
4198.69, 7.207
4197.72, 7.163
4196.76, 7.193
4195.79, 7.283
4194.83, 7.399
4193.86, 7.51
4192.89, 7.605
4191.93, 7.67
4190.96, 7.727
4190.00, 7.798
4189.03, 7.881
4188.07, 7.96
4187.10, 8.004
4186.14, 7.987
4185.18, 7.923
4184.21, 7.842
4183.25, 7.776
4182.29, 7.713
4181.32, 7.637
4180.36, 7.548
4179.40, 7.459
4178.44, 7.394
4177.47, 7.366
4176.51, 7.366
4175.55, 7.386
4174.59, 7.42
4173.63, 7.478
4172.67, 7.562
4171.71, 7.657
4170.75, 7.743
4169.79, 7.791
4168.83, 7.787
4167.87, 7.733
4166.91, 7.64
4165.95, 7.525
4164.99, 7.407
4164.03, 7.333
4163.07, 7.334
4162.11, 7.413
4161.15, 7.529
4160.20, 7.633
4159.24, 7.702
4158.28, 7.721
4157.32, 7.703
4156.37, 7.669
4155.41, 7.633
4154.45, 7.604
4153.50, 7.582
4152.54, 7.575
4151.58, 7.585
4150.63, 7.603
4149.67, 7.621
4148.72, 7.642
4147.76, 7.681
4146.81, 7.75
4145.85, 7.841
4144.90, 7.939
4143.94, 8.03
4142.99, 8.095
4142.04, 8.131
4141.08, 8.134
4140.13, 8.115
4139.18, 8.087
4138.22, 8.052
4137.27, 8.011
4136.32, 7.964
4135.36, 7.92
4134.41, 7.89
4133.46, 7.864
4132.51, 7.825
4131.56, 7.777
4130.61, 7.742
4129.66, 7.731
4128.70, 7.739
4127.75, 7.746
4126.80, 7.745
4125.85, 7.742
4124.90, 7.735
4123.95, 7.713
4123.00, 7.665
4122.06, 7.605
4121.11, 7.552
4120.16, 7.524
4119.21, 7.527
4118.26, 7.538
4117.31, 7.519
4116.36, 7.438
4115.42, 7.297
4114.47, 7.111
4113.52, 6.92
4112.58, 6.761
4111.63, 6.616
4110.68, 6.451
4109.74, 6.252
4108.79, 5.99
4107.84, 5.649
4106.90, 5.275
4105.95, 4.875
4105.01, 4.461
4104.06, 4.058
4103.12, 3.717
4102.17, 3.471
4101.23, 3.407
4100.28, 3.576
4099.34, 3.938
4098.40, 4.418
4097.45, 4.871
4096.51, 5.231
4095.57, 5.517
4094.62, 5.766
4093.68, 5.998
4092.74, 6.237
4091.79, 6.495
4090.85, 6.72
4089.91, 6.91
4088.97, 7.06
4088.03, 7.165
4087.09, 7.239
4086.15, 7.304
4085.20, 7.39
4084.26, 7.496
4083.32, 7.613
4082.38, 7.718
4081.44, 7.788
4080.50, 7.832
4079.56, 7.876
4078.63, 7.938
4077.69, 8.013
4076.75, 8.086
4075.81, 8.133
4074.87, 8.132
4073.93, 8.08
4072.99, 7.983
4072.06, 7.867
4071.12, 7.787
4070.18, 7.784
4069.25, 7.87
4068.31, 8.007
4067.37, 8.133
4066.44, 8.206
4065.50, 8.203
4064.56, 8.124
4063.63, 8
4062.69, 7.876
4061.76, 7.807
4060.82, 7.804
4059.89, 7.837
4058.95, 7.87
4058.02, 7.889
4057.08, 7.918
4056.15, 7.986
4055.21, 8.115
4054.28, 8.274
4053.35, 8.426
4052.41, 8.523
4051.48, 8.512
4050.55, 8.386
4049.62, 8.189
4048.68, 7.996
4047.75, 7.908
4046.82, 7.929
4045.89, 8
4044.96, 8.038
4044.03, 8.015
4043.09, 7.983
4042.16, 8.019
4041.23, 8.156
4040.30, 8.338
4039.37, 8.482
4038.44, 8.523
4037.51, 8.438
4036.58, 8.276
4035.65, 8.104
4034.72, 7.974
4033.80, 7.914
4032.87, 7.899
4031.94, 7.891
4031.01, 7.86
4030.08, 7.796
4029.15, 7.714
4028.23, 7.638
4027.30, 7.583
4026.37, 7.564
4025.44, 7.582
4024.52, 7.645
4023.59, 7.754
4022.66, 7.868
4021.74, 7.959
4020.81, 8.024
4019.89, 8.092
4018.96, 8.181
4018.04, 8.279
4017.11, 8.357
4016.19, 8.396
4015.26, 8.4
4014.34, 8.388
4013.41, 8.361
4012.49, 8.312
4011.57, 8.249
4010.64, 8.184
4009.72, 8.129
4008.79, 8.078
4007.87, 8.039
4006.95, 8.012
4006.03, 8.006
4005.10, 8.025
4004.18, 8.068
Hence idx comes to 1.7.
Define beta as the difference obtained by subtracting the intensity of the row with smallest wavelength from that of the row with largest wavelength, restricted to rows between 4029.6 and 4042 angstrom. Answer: 0.36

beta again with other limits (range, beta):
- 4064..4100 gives -4.19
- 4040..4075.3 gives -0.21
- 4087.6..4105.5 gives -2.70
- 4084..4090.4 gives -0.59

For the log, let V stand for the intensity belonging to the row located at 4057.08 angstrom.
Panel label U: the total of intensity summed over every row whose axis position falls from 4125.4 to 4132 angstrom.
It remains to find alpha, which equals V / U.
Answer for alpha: 0.146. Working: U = 54.2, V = 7.918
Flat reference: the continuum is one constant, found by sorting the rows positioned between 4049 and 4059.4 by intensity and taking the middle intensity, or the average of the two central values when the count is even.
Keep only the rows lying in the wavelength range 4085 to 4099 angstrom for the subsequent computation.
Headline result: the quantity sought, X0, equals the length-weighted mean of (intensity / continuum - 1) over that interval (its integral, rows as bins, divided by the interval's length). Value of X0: -0.24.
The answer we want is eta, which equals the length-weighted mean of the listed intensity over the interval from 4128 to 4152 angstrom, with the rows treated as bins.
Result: 7.87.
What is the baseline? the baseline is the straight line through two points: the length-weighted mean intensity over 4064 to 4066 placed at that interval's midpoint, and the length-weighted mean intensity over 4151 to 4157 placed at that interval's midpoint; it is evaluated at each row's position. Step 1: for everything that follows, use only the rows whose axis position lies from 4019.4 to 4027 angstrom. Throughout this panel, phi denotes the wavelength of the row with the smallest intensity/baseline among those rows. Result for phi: 4026.37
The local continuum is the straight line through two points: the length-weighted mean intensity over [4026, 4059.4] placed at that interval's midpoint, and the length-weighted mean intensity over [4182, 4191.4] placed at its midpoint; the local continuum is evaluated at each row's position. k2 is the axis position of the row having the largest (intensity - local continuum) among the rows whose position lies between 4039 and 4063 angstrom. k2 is 4052.41 angstrom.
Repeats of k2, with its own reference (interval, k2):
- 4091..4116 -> 4115.42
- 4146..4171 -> 4169.79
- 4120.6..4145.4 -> 4141.08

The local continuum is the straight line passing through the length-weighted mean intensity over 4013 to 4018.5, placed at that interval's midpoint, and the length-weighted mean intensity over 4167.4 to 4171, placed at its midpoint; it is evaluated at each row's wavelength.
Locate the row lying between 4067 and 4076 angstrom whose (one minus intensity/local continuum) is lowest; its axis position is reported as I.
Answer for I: 4075.81 angstrom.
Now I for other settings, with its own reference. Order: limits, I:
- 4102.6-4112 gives 4111.63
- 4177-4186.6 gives 4186.14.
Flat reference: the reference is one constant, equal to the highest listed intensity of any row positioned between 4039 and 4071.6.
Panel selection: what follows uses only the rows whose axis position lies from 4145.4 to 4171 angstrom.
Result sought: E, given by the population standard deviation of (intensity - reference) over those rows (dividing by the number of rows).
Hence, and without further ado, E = 0.13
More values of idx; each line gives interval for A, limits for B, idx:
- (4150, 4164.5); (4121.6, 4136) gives 14.0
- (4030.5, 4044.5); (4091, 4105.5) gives 0.0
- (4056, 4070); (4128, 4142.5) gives 1.0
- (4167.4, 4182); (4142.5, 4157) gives 2.0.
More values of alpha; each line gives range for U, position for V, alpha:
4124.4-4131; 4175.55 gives 0.136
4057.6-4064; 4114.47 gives 0.129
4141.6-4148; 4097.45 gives 0.088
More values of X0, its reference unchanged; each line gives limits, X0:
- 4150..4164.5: -0.07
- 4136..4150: -0.03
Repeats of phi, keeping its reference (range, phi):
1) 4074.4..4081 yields 4080.50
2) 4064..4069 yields 4068.31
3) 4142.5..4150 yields 4149.67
